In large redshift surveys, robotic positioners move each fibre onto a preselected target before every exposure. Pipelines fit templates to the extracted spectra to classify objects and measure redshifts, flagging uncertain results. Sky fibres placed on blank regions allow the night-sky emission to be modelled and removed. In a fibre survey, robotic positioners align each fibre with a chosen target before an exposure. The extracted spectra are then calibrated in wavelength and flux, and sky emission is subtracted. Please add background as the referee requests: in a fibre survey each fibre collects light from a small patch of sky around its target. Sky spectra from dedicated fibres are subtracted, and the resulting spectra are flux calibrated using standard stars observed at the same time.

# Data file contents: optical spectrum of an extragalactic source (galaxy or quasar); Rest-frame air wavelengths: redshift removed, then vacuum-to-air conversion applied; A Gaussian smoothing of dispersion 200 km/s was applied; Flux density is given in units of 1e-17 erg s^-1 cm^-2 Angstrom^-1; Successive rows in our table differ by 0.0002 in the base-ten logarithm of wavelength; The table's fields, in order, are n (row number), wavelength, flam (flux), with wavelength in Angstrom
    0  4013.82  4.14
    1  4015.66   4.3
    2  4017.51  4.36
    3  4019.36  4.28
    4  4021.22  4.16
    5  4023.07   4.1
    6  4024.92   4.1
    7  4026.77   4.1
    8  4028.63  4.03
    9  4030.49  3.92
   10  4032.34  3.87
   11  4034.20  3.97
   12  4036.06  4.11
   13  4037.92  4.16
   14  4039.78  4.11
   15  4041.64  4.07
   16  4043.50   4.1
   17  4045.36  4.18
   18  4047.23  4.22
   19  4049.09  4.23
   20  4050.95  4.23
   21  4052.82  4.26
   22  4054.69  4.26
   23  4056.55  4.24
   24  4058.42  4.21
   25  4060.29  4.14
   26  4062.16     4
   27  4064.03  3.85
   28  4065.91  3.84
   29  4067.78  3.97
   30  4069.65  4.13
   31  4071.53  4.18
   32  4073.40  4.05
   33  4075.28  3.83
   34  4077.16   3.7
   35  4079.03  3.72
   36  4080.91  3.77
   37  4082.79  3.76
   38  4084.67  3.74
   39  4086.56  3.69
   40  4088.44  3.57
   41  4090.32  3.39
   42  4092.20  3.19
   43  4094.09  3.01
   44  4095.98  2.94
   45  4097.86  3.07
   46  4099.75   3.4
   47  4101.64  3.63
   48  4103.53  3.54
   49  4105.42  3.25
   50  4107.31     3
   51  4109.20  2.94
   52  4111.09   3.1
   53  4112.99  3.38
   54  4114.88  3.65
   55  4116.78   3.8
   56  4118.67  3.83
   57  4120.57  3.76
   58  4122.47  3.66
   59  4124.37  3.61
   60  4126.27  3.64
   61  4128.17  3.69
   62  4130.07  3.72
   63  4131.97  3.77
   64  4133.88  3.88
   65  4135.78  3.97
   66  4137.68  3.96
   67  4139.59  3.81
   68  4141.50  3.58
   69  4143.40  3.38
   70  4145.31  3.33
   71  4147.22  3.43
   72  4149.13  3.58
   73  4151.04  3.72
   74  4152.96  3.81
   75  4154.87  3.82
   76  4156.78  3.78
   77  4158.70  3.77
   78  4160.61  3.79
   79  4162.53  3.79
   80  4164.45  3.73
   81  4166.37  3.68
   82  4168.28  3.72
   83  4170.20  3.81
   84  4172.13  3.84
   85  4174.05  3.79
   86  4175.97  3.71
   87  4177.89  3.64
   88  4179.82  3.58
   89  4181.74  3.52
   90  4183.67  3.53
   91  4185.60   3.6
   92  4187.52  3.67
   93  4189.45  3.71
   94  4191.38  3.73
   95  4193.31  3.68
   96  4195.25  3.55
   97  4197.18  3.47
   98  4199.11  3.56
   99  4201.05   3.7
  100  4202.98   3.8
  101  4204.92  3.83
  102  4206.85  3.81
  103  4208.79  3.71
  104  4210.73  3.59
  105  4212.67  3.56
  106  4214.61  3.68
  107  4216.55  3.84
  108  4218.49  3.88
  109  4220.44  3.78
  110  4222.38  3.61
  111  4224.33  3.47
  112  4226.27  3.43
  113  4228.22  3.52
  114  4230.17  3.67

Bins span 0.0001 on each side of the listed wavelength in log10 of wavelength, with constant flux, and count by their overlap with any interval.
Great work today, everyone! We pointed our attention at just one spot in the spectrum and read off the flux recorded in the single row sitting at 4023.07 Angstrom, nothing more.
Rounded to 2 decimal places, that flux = 4.10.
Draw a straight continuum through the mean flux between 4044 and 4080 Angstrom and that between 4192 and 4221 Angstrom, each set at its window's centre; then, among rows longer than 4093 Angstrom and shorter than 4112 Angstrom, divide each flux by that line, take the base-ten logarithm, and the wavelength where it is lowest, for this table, 4095.98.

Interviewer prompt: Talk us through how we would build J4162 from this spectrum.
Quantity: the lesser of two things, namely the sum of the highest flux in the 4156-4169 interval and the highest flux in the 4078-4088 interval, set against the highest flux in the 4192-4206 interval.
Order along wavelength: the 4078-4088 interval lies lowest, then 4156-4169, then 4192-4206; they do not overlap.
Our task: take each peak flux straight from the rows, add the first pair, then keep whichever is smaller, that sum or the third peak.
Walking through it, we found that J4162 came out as 3.83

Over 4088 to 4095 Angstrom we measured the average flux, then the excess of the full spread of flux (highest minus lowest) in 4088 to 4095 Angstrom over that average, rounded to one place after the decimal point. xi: -2.7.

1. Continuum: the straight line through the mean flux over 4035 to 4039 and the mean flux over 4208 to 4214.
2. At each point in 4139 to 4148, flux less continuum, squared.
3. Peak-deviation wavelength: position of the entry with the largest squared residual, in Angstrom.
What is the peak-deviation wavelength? 4145.31 Angstrom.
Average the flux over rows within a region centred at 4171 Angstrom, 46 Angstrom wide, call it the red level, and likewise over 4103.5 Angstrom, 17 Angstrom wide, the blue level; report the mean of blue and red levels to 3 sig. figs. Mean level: 3.46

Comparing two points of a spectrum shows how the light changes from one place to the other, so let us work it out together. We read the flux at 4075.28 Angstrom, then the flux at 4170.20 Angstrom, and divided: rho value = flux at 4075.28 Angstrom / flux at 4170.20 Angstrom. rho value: 1.01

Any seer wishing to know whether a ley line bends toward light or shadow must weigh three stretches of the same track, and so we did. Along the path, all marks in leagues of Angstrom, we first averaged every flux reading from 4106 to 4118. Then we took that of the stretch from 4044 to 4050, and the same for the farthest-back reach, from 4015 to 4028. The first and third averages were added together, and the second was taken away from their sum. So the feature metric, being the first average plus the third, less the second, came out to 3.3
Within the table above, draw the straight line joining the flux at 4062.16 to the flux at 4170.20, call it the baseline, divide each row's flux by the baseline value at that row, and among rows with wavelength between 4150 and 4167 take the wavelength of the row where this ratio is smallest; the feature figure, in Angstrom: 4166.37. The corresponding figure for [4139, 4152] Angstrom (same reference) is 4145.31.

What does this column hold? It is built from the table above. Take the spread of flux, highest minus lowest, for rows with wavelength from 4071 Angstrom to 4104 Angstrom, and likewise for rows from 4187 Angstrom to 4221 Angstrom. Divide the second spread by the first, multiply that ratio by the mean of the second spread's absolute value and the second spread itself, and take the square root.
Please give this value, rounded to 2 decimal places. 0.37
